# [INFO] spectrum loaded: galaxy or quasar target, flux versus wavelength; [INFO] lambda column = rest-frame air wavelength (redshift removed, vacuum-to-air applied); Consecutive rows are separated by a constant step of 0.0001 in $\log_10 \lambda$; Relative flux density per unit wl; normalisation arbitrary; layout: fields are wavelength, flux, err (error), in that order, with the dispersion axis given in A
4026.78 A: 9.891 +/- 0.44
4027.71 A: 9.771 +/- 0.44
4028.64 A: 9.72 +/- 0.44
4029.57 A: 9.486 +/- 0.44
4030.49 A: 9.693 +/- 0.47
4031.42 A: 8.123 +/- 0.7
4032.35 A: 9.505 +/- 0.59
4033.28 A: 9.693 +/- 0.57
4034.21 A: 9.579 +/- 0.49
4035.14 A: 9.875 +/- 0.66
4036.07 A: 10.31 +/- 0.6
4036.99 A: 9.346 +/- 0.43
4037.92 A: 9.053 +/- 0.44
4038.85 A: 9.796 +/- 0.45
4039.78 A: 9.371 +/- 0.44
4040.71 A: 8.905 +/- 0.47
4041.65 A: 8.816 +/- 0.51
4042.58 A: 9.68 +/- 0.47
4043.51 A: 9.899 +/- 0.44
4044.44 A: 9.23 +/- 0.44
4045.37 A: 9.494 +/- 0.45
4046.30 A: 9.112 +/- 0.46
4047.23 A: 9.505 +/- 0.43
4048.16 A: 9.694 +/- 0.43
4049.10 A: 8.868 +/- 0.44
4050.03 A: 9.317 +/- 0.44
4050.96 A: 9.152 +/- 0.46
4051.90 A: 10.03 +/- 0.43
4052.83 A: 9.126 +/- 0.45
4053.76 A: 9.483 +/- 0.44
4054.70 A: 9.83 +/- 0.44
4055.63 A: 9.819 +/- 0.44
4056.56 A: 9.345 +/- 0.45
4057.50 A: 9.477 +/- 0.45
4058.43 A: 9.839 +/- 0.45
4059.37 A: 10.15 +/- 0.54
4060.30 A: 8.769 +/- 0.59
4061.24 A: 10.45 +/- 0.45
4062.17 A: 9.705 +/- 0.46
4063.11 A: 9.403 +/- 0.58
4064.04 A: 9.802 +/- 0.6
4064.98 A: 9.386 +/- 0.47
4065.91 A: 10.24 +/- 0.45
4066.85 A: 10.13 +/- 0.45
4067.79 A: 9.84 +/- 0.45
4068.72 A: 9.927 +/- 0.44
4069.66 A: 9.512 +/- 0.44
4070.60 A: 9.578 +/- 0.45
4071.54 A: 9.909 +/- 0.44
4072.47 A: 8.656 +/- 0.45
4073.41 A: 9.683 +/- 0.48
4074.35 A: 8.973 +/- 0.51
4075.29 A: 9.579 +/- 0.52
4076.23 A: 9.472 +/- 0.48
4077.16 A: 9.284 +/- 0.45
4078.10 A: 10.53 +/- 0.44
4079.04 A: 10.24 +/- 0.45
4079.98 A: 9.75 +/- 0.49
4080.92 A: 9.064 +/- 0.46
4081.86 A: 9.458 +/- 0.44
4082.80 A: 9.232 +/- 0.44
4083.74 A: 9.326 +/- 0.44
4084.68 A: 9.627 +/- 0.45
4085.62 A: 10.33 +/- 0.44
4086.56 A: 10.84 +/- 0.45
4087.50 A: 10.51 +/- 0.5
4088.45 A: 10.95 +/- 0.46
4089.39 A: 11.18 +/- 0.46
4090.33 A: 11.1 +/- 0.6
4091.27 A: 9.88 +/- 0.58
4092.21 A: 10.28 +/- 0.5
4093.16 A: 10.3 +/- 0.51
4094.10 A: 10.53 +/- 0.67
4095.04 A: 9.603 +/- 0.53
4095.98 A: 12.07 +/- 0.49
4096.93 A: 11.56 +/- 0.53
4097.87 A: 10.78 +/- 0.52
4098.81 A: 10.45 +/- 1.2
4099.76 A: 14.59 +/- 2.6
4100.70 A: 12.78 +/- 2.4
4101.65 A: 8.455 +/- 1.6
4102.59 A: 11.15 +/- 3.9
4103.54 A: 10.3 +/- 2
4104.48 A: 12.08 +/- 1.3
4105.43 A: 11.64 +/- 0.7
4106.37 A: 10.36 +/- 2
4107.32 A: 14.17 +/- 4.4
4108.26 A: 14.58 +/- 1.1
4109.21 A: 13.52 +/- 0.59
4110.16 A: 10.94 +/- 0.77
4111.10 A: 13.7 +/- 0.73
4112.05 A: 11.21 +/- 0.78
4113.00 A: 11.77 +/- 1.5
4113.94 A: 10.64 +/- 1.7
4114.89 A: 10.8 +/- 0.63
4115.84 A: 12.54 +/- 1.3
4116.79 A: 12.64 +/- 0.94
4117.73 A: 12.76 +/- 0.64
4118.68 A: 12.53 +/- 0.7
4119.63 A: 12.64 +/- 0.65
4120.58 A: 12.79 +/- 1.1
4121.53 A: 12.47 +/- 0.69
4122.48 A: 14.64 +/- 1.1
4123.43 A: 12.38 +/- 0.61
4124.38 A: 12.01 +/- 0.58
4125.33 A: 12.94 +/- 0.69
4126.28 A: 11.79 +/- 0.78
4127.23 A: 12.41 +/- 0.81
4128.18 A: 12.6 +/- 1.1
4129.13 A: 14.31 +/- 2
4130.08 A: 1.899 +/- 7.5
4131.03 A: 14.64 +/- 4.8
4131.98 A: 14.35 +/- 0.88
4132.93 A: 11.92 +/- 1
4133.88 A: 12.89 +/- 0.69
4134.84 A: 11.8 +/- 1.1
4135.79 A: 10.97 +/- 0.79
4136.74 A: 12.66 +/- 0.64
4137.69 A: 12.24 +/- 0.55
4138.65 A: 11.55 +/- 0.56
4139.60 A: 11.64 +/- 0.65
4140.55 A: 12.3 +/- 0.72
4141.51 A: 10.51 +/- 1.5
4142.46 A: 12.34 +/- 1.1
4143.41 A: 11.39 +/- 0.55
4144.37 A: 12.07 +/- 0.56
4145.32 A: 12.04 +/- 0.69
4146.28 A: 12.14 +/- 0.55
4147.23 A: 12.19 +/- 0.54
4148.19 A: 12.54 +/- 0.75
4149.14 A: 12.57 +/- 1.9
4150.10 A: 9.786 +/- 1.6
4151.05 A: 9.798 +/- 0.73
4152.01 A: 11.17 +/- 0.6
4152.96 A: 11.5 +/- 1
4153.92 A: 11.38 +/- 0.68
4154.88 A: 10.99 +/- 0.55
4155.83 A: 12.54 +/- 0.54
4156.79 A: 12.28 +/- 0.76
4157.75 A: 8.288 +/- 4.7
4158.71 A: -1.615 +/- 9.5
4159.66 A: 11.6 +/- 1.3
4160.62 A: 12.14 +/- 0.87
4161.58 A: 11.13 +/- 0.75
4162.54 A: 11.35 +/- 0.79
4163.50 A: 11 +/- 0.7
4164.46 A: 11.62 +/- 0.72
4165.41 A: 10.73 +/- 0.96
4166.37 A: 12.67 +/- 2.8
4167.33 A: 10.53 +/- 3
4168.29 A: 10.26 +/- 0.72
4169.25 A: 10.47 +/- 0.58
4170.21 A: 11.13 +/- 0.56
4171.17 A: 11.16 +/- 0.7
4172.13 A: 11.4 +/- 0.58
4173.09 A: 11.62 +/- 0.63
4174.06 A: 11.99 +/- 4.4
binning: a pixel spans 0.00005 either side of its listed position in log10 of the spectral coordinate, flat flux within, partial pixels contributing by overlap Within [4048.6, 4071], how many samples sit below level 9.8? 13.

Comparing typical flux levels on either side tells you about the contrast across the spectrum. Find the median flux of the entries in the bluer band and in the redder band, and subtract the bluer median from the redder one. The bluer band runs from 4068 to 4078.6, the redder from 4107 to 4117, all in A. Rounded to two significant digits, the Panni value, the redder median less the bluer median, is 3.0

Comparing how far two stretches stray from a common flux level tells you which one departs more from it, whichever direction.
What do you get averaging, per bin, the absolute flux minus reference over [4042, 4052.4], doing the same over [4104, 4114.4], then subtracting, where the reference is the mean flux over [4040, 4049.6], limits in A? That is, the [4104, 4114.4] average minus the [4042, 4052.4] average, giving 2.62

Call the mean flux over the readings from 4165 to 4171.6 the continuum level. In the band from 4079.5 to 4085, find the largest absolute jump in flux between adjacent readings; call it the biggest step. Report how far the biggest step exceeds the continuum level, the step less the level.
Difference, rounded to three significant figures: -10.3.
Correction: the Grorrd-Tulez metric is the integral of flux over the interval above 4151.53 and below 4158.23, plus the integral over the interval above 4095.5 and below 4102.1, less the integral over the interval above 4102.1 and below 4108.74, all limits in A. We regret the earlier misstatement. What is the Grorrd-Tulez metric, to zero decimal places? 71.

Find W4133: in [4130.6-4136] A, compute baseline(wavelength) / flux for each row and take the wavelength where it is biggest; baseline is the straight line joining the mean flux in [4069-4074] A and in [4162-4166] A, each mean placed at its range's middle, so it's 4135.79 A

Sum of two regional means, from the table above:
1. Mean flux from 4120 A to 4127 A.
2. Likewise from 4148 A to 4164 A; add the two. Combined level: 23.2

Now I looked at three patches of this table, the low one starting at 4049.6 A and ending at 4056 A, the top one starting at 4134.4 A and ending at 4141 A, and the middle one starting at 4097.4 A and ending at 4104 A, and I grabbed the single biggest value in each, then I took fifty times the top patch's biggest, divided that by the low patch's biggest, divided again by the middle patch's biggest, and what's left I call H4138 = 4.3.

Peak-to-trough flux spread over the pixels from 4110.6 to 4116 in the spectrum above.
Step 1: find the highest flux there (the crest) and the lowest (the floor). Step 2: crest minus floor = 3.1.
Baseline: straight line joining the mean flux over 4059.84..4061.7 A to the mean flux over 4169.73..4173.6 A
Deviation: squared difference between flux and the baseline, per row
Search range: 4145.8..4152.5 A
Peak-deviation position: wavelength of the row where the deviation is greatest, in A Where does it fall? 4149.14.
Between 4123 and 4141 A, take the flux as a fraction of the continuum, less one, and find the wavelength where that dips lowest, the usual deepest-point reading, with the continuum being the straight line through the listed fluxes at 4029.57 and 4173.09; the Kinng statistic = 4130.08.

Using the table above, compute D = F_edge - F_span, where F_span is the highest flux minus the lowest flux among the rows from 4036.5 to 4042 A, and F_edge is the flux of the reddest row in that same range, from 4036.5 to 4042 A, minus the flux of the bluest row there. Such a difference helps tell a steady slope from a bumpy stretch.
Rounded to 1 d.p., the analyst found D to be -1.5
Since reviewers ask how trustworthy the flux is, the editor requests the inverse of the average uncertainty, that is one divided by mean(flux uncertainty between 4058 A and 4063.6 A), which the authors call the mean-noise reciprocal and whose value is 2.0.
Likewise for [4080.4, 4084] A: 2.2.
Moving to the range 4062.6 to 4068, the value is 2.0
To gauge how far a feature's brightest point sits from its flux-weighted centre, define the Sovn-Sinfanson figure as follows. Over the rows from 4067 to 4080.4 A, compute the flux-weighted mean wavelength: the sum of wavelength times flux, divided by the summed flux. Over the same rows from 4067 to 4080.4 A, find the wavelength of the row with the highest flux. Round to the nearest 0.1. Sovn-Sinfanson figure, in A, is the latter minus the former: 4.2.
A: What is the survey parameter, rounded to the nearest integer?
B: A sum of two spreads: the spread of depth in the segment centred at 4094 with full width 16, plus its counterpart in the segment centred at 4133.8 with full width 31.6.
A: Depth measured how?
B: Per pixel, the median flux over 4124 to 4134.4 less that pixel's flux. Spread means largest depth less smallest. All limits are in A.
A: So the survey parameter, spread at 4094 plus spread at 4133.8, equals 19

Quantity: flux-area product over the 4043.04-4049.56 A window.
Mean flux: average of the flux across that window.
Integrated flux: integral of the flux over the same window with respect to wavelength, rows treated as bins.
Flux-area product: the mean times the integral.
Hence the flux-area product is 576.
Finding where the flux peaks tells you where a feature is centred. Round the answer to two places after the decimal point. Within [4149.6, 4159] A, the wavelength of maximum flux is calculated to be 4155.83 A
